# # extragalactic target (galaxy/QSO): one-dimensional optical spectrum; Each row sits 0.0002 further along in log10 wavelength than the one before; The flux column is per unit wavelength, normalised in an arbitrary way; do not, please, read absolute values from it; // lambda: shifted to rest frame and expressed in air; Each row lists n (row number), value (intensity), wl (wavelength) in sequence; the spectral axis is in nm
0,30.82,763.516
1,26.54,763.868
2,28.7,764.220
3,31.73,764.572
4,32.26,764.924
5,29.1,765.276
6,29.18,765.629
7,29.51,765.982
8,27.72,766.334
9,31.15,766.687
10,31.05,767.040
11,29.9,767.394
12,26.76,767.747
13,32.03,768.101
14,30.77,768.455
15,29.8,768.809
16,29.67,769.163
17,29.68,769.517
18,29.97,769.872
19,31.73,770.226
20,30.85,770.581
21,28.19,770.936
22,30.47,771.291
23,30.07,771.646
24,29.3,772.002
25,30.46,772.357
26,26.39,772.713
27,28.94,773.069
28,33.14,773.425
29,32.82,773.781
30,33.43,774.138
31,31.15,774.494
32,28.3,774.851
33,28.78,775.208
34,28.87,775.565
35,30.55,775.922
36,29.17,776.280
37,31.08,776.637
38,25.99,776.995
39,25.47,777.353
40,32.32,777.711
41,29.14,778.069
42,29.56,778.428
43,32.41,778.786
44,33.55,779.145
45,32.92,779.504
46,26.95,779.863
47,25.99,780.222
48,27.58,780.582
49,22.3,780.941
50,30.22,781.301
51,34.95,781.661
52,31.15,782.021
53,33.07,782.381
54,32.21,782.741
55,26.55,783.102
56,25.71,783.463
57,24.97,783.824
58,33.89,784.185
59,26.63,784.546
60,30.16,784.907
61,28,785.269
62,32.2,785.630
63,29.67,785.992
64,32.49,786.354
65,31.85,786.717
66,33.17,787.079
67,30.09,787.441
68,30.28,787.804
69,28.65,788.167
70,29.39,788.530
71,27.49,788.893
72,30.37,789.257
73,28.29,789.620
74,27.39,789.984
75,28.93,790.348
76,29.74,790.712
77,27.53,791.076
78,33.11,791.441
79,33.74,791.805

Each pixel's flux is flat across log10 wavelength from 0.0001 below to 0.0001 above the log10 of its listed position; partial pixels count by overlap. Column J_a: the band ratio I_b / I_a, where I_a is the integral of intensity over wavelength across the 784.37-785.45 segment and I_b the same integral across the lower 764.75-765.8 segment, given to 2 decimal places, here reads 1.04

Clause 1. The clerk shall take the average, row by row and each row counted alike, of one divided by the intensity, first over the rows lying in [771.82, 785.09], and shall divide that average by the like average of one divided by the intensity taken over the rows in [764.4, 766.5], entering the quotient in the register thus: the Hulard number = 1.02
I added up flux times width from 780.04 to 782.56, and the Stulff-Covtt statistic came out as 73.9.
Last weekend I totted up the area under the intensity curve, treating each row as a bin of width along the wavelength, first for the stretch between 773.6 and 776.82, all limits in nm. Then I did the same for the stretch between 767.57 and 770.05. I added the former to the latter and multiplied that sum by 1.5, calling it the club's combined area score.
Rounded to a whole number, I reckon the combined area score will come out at 258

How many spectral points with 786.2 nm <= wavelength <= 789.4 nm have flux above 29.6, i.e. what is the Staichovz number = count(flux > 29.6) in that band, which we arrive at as 6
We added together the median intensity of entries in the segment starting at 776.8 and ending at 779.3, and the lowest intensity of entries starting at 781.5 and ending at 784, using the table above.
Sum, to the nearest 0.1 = 54.5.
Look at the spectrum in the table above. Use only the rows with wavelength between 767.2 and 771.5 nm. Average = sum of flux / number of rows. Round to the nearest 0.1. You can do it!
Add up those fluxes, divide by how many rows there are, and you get 30.0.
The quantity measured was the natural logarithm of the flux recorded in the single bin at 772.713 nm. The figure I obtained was 3.27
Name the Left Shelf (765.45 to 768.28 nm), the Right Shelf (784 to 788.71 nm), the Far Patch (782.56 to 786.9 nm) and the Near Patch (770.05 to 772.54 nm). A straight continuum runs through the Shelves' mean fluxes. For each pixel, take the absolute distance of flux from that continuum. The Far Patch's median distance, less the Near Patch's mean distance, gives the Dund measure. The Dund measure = 1.3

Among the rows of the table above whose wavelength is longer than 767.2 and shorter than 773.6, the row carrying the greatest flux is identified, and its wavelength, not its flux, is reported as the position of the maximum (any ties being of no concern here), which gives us 773.425 nm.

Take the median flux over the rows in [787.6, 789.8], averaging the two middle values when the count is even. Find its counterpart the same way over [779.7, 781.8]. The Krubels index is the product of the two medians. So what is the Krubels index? 791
